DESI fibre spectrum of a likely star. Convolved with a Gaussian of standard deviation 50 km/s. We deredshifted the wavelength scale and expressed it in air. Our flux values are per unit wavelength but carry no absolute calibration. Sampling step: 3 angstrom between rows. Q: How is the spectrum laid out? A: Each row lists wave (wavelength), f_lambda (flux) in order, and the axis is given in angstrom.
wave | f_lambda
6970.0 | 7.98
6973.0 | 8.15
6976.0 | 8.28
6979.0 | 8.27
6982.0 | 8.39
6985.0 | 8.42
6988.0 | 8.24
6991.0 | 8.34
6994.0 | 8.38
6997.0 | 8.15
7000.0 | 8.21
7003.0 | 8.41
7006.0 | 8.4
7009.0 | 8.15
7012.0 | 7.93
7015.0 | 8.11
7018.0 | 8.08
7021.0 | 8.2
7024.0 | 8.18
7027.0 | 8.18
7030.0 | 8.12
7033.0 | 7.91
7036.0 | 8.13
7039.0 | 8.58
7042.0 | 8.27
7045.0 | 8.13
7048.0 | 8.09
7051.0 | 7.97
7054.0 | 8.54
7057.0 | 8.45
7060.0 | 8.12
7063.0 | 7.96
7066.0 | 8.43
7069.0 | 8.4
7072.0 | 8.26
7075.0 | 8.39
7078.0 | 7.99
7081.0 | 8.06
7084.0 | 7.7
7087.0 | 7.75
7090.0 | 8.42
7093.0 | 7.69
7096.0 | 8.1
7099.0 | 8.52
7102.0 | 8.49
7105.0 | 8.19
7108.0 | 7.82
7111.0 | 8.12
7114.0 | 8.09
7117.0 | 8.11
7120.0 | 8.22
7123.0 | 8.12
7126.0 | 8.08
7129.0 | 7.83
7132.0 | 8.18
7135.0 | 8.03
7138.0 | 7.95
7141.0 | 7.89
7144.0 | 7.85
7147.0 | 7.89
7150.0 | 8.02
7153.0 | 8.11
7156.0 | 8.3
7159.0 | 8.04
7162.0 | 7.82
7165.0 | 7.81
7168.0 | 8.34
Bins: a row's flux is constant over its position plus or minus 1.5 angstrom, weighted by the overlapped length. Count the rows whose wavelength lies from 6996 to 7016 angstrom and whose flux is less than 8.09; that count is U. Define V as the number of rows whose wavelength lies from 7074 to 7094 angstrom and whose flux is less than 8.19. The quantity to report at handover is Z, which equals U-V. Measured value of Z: -4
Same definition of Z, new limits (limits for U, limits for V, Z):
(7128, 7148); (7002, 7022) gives 2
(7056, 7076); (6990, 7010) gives -1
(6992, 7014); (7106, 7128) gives -5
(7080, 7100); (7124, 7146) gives -3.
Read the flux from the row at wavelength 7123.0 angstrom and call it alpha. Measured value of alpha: 8.12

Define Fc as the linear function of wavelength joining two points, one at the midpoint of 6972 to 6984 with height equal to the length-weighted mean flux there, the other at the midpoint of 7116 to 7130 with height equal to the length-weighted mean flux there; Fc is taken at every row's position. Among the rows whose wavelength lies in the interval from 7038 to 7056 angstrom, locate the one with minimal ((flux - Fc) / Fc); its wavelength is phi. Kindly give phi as 7051.0 angstrom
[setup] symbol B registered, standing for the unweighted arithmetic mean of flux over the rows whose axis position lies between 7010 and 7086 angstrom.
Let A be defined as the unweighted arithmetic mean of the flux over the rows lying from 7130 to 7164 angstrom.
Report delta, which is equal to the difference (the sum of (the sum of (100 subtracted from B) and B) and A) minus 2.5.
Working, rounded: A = 8.01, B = 8.17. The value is -78.16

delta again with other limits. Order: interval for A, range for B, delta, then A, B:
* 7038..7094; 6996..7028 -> -77.97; 8.17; 8.18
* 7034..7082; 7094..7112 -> -77.85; 8.24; 8.21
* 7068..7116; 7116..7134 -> -78.20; 8.12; 8.09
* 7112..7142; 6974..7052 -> -78.03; 8.05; 8.21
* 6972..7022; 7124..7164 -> -78.26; 8.24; 8.00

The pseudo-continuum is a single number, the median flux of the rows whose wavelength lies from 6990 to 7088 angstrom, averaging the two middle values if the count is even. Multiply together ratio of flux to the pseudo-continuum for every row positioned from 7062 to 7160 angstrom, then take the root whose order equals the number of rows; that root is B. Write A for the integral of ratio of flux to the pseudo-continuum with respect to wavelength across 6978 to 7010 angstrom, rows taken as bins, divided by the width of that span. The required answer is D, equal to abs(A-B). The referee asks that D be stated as 0.027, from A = 1.019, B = 0.99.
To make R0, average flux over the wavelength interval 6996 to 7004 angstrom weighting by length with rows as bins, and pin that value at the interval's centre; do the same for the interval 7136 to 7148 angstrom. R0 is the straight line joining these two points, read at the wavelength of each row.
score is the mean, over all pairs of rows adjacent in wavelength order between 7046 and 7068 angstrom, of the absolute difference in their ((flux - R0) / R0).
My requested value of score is 0.035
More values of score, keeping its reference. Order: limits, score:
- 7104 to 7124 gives 0.019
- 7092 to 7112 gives 0.038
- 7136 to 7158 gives 0.012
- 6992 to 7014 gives 0.019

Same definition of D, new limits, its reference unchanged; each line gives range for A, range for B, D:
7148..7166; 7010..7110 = 0.016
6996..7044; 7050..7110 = 0.004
